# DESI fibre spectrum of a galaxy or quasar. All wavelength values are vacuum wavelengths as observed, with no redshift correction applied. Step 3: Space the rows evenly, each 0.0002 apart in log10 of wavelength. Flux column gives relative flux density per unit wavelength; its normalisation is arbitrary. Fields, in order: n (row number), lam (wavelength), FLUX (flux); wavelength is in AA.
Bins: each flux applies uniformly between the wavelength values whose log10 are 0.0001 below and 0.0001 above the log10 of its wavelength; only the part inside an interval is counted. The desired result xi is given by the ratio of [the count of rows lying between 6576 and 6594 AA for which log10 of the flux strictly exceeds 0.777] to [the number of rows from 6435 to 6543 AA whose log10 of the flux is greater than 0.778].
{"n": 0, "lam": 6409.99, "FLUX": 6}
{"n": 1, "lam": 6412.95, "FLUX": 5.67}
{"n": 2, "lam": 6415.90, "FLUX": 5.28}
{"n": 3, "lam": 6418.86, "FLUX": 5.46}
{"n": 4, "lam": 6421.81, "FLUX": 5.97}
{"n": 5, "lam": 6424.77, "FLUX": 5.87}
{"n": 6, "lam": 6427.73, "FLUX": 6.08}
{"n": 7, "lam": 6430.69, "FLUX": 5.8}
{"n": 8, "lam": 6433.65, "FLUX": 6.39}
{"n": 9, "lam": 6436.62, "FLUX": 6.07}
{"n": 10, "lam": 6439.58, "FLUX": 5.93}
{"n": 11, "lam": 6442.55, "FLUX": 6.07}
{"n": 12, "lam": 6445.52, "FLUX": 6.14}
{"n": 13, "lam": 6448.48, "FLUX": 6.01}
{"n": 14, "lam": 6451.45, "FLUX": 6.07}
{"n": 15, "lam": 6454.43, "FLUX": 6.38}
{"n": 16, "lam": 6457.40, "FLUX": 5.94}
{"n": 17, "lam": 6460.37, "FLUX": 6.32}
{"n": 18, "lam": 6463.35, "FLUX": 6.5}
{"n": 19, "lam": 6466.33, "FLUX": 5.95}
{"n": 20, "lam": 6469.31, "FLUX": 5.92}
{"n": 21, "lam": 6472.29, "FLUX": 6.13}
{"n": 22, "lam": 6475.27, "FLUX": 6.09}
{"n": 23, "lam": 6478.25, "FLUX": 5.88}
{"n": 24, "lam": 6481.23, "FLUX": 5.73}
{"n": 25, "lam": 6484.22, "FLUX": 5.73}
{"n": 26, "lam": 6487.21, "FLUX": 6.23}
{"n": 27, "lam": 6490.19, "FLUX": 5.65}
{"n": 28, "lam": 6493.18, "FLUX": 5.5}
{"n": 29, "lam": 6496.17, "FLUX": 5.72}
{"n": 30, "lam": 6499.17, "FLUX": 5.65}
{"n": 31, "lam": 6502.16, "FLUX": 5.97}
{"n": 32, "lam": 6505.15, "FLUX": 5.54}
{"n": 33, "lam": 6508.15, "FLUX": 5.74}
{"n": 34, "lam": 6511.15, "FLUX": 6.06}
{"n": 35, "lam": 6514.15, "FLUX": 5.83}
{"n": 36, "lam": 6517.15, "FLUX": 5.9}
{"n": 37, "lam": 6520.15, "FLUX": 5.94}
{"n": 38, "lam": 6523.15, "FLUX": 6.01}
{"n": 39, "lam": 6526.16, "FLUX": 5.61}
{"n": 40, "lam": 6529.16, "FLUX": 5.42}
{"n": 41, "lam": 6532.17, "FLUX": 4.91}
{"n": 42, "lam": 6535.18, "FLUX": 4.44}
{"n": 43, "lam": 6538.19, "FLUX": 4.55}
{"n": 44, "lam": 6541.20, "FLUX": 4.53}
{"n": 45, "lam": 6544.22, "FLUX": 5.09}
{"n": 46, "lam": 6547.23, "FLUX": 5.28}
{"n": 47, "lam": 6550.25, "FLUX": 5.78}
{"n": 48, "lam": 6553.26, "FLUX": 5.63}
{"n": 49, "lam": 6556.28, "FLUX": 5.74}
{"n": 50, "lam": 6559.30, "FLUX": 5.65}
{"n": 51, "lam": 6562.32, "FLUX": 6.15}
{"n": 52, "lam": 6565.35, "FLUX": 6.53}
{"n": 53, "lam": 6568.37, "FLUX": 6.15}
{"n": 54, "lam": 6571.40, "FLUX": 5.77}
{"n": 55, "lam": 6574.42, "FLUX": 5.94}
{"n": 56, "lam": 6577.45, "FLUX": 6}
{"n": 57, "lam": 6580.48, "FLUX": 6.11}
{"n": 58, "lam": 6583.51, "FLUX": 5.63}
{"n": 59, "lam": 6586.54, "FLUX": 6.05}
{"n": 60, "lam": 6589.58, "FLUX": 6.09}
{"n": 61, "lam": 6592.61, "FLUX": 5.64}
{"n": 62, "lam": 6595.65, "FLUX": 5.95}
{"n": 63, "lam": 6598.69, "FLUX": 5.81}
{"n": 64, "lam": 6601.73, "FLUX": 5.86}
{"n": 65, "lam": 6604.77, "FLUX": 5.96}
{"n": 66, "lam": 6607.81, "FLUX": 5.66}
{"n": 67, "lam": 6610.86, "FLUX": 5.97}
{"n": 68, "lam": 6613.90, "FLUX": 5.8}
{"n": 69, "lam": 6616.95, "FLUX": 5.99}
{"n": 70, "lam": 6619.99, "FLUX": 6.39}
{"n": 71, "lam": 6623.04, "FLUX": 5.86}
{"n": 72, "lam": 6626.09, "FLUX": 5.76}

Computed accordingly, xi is 0.3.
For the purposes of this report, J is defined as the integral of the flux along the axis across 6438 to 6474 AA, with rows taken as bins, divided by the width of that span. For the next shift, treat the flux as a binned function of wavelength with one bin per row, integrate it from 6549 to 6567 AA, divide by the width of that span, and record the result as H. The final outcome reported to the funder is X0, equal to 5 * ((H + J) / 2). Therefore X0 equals 30.1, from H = 5.92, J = 6.11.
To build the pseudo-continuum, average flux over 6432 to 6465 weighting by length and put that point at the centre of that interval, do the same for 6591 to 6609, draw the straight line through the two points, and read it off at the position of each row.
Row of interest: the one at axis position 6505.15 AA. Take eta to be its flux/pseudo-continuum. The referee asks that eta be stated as 0.92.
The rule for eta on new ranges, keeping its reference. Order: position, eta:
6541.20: 0.76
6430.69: 0.94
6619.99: 1.11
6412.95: 0.91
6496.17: 0.94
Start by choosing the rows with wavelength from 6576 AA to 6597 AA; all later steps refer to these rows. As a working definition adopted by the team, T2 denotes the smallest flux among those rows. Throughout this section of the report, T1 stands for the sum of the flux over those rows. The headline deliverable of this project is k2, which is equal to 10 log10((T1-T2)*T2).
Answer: 23.0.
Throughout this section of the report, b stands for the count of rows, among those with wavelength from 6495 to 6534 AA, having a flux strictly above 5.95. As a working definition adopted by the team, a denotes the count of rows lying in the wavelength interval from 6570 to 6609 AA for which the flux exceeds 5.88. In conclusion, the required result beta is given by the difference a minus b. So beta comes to 4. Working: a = 7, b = 3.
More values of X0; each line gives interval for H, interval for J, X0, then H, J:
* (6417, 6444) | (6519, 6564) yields 28.3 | 5.95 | 5.38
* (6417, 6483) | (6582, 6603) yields 29.7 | 6.03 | 5.86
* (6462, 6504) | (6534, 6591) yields 28.9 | 5.90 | 5.64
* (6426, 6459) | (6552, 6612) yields 30.0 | 6.08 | 5.91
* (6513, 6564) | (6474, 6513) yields 28.1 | 5.44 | 5.81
